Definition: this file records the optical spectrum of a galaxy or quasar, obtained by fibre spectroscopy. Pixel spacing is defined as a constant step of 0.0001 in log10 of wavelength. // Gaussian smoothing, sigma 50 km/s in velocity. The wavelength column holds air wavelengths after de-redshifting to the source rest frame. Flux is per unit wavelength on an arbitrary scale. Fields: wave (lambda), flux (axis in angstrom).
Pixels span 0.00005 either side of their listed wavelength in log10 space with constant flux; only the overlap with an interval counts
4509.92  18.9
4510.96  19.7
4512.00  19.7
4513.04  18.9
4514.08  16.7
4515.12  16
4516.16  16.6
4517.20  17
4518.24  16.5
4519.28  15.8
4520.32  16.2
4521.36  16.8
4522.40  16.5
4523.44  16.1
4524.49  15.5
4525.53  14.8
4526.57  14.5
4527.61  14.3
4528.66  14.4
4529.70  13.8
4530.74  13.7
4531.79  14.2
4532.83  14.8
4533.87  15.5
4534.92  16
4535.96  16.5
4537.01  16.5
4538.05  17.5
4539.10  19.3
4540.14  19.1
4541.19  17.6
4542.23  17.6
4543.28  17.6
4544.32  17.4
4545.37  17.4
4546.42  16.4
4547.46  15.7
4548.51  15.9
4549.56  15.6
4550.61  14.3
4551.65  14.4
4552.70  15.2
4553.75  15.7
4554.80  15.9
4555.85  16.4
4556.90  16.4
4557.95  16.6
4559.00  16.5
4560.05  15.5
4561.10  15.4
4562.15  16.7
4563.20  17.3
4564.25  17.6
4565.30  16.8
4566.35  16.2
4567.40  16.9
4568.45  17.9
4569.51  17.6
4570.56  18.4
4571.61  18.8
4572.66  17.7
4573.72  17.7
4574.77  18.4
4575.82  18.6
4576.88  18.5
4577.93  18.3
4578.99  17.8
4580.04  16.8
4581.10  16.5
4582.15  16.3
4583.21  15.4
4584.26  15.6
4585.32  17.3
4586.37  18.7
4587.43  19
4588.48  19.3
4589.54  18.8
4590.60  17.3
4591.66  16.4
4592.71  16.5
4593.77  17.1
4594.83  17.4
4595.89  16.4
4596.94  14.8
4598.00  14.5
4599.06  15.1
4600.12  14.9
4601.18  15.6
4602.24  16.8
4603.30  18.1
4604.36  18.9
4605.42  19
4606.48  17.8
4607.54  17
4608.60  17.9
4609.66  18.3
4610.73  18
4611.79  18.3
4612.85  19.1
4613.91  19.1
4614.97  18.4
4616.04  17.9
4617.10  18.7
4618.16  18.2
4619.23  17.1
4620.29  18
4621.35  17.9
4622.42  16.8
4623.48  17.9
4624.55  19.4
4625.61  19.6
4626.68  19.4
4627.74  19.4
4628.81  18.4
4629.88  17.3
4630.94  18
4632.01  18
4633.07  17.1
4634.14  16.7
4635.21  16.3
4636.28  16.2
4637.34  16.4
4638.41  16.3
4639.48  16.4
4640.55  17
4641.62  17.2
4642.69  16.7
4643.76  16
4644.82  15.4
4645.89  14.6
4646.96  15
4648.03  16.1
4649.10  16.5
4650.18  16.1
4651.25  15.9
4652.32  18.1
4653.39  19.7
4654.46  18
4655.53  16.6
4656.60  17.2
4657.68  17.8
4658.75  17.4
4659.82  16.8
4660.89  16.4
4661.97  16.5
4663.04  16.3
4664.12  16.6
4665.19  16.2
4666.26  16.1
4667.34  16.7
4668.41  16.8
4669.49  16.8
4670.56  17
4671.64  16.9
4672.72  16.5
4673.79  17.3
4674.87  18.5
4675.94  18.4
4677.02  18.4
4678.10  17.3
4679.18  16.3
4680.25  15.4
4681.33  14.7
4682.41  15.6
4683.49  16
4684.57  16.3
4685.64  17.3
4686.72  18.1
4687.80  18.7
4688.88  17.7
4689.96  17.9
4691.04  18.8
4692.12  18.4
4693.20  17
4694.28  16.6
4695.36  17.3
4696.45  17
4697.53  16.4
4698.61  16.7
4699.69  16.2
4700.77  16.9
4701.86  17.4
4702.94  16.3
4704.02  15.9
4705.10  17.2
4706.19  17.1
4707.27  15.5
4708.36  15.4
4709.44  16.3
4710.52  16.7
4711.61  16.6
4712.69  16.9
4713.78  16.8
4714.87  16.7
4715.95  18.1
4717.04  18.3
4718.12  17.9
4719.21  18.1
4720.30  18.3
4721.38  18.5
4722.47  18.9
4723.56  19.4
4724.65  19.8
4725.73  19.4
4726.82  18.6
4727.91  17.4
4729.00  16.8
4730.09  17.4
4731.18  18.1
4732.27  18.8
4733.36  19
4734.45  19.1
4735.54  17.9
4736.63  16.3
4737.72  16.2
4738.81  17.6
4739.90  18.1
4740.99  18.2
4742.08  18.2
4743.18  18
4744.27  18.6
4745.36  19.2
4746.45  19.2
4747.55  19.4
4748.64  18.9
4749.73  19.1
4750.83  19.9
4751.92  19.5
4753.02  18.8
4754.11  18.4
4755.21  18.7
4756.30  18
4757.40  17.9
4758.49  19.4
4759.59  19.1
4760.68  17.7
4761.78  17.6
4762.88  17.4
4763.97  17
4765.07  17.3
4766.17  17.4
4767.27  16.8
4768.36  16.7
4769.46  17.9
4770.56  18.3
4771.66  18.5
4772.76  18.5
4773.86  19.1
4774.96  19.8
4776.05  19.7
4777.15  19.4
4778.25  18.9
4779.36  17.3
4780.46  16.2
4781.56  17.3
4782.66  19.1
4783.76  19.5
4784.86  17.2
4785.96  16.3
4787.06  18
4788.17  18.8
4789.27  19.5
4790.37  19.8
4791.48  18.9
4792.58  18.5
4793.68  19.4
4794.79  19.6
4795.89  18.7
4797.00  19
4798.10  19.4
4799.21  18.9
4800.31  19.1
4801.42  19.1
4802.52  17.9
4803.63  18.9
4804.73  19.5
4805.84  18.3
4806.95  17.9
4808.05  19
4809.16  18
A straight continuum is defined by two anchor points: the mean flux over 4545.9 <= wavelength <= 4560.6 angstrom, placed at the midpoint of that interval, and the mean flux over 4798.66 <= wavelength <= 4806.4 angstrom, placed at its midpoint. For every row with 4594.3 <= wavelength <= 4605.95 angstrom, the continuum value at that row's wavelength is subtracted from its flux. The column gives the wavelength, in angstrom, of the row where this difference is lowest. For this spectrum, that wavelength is 4598.00 angstrom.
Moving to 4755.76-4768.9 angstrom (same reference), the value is 4768.36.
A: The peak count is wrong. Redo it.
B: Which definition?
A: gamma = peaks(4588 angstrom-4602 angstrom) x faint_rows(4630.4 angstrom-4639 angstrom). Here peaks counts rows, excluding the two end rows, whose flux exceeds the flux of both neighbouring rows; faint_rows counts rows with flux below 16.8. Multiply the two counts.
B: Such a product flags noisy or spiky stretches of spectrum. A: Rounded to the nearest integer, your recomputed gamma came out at 10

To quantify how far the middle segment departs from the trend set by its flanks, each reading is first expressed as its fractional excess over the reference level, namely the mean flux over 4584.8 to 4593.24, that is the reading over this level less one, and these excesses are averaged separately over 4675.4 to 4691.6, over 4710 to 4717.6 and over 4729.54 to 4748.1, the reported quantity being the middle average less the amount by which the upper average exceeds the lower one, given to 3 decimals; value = -0.102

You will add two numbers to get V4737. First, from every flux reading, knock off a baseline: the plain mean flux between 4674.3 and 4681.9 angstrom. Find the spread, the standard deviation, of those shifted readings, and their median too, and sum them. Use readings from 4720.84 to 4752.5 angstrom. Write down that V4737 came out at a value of 2.6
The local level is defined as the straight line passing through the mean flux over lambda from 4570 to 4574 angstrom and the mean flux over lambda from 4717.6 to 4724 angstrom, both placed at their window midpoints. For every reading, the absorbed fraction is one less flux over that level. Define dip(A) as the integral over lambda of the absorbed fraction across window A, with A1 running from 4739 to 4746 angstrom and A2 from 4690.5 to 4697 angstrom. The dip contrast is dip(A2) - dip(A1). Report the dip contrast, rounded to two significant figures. 0.26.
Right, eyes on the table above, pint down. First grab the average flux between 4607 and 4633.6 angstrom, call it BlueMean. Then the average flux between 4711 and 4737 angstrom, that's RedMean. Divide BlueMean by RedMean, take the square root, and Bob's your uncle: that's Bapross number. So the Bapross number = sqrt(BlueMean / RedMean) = 1.00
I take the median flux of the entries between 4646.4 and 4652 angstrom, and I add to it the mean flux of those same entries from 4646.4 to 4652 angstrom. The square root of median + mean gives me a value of 5.7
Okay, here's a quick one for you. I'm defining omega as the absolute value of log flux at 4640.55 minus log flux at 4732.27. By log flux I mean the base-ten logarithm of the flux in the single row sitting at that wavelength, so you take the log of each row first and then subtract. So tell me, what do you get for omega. 0.044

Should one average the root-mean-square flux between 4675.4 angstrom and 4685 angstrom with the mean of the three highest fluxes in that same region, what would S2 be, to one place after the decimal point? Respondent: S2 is 17.3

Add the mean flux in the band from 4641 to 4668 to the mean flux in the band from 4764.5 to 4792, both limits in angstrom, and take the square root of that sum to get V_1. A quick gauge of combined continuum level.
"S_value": 5.906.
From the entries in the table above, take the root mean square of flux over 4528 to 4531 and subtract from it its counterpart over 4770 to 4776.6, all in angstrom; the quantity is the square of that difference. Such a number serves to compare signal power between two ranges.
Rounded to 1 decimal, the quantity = 25.2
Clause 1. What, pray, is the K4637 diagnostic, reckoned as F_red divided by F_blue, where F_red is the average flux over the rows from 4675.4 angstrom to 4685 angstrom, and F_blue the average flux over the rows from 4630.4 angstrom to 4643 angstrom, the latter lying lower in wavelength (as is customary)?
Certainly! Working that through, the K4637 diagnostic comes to 0.978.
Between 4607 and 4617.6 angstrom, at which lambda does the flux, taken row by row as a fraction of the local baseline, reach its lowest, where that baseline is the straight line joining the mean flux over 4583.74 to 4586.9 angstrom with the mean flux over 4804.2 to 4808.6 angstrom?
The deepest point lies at 4607.54 angstrom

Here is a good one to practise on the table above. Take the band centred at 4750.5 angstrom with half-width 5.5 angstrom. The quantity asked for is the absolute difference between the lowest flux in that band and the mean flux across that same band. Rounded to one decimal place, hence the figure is 0.7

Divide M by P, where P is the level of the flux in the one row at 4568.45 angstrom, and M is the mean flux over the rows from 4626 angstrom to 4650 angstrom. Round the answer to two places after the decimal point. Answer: 0.94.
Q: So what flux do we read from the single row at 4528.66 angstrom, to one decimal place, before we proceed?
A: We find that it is 14.4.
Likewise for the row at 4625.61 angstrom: 19.6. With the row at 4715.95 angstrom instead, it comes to 18.1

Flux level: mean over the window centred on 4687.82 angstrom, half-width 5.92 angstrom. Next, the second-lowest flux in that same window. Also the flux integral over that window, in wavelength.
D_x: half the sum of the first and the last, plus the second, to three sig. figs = 128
